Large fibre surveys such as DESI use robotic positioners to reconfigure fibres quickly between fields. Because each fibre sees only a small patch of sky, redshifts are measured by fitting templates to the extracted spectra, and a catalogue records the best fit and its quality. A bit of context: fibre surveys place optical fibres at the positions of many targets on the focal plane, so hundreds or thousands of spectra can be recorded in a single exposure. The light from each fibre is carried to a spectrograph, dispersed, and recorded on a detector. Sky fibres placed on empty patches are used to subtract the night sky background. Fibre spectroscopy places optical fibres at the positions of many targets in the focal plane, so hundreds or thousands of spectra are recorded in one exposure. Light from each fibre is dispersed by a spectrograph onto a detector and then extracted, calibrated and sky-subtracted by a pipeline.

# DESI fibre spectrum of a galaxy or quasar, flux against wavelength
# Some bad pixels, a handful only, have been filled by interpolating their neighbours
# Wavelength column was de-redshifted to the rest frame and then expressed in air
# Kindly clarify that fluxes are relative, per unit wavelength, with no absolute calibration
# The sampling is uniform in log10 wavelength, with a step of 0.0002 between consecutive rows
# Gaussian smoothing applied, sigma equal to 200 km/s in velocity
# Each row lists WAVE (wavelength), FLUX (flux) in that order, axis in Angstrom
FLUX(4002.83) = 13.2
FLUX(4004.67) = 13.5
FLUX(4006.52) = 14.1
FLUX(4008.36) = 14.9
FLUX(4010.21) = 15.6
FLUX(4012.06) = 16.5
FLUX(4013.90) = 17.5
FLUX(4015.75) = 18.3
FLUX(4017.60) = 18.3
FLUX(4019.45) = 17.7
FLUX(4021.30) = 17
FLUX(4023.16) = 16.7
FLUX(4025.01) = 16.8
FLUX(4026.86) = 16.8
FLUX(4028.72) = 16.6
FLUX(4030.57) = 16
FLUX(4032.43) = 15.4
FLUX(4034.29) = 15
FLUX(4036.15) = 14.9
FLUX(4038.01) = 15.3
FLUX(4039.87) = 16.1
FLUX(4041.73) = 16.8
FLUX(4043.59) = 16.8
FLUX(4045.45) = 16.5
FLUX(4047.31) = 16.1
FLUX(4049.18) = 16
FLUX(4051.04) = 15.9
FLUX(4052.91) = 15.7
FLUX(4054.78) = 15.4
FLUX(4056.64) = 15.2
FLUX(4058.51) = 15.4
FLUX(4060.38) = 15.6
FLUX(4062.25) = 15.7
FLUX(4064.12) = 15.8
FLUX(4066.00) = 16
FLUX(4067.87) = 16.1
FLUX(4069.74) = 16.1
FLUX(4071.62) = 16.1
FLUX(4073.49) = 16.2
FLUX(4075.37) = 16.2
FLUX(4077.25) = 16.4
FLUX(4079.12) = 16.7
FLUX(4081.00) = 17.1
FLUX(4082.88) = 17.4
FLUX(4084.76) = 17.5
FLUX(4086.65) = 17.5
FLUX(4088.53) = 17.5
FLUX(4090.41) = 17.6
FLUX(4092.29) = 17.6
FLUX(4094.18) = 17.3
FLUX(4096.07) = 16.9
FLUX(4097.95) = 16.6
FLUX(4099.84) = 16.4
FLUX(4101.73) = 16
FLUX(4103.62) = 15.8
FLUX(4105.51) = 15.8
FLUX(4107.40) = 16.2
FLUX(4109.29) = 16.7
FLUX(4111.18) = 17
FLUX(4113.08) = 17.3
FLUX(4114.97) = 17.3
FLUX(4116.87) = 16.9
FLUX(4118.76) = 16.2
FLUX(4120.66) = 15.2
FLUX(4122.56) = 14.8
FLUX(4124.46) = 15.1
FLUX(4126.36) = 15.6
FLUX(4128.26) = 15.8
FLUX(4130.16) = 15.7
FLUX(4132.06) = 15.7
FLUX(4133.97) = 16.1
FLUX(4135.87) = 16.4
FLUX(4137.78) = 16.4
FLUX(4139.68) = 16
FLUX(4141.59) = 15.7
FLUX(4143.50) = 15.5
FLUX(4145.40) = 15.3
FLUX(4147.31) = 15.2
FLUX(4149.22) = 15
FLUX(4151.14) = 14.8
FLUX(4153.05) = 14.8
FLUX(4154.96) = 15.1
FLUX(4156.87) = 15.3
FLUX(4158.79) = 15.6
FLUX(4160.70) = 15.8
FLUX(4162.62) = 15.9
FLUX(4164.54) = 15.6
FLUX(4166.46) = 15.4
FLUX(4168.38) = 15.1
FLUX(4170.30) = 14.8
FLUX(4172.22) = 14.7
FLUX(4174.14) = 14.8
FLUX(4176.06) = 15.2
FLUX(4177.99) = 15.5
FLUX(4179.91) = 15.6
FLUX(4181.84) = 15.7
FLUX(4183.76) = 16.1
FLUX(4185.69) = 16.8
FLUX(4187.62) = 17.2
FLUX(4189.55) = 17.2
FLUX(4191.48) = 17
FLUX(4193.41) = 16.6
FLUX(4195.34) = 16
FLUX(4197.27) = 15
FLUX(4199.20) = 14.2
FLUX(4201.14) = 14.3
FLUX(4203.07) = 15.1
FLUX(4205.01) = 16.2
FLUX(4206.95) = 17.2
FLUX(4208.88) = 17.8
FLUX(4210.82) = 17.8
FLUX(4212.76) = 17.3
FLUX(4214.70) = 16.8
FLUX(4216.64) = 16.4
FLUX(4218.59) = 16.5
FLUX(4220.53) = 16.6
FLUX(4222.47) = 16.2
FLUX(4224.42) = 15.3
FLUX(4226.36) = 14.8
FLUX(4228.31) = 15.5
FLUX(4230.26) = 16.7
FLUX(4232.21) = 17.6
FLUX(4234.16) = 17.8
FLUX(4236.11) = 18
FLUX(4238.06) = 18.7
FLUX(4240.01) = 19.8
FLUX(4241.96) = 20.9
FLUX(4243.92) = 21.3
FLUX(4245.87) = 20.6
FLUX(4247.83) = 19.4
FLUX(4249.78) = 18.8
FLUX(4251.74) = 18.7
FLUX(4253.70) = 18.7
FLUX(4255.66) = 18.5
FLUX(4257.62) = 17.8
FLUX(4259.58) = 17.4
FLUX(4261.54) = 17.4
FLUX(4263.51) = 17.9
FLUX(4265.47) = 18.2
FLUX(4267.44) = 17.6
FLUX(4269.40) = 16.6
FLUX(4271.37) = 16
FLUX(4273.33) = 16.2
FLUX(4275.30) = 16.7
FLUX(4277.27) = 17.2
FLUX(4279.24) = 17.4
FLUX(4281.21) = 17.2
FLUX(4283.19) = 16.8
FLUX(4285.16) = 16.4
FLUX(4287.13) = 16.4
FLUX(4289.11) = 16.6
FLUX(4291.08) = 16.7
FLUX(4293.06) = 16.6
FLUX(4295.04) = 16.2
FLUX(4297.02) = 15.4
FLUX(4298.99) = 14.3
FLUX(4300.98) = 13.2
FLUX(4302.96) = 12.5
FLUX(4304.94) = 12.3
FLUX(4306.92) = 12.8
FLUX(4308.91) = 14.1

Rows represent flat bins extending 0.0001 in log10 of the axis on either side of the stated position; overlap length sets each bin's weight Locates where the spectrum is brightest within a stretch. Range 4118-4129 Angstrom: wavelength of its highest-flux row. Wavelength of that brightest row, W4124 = 4118.76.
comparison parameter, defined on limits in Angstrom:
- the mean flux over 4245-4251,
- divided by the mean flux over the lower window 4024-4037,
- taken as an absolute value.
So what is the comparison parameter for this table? 1.23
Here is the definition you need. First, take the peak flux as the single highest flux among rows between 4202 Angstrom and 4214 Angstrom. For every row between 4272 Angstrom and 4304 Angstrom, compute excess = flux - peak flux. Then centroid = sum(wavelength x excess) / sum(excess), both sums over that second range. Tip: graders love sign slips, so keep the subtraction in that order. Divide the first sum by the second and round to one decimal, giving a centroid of 4293.5 Angstrom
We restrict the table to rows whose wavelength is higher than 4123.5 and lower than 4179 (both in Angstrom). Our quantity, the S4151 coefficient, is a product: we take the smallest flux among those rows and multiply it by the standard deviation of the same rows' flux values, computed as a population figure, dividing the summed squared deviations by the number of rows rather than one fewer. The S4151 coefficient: 6.8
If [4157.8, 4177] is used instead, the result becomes 6.1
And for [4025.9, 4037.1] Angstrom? 11.0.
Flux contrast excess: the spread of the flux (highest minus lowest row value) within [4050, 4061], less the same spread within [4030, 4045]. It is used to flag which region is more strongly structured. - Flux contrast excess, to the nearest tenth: -1.2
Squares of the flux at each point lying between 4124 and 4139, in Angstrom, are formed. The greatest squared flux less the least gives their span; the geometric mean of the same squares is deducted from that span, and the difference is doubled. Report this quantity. -420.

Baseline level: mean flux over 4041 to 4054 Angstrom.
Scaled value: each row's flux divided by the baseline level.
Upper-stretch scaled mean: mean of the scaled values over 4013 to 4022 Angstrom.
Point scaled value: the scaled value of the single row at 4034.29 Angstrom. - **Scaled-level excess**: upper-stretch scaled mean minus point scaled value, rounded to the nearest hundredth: 0.17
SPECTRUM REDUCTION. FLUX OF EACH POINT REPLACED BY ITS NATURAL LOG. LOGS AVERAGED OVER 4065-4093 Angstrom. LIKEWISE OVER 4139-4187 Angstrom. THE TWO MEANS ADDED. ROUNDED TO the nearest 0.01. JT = 5.56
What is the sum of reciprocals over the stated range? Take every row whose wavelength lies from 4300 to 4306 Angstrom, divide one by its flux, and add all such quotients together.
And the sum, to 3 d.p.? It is 0.237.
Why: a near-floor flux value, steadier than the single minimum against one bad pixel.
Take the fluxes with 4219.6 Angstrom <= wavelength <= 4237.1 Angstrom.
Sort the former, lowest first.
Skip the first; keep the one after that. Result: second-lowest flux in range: 15.3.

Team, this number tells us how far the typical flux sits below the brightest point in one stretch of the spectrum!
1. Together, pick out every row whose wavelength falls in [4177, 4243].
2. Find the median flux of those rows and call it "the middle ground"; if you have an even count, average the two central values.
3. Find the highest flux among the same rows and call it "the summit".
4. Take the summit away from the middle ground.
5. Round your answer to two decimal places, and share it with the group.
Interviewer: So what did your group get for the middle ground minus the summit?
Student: -4.30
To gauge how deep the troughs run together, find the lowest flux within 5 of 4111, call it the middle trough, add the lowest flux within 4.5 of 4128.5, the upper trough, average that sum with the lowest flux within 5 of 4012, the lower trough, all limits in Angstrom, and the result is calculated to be 23.1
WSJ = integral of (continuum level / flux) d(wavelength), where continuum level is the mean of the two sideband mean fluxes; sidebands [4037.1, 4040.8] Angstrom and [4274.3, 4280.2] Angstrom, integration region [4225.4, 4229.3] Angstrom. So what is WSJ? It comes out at 4.22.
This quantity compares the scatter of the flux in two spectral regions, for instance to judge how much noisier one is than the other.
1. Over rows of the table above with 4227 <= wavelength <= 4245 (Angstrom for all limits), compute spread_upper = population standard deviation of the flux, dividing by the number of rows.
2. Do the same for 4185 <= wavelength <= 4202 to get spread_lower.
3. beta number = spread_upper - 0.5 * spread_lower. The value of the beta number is 1.2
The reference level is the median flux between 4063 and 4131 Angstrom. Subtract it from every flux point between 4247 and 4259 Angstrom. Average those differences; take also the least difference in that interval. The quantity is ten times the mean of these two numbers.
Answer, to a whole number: 19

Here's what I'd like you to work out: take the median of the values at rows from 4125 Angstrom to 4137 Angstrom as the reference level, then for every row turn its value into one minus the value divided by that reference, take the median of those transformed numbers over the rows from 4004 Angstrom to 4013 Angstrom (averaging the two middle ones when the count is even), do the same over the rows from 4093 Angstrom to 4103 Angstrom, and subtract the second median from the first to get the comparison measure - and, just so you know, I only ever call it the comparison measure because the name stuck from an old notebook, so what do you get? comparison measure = 0.11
